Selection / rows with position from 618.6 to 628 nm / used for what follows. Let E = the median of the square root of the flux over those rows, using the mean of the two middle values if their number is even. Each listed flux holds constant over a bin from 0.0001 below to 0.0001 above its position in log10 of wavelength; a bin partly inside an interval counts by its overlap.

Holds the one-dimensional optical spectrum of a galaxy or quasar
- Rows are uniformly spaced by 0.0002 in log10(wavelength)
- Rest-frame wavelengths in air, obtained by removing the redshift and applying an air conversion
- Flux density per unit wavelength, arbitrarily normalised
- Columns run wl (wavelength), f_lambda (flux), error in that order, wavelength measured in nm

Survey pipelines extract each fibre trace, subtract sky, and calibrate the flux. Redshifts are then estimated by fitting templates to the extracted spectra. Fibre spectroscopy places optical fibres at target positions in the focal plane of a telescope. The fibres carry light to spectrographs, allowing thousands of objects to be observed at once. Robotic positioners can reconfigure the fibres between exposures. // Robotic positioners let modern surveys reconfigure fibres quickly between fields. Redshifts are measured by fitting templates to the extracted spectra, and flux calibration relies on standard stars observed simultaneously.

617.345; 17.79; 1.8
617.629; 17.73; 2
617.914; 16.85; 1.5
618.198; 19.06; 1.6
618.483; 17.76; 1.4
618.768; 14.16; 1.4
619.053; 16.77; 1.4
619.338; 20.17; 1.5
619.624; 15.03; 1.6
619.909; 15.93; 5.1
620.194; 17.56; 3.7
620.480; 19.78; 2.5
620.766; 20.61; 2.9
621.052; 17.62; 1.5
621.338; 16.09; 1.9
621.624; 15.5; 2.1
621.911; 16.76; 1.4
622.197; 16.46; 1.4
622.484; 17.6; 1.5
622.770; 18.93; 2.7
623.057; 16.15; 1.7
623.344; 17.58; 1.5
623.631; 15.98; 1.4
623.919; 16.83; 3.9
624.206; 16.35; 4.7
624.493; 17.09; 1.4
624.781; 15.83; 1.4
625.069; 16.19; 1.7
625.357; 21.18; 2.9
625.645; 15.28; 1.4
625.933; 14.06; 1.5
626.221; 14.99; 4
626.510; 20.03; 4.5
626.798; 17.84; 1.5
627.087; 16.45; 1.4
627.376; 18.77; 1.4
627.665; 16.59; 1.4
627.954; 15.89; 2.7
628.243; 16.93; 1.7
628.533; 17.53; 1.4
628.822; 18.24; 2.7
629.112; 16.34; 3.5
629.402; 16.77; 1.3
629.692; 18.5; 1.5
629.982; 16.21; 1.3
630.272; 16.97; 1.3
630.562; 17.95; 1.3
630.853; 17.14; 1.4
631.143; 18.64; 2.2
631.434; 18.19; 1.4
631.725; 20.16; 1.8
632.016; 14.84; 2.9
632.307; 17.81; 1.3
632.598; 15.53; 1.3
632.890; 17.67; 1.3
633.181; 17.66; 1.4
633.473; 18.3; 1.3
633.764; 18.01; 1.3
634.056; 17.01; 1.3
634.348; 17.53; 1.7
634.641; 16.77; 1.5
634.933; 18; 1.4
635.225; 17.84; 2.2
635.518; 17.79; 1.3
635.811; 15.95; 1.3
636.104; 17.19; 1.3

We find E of 4.07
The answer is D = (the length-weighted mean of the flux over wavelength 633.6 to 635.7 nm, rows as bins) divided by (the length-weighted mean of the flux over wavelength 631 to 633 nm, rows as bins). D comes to 1.00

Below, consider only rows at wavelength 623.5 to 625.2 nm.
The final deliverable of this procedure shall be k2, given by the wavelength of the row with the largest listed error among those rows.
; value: 624.206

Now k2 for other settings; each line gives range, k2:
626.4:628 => 626.510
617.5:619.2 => 617.629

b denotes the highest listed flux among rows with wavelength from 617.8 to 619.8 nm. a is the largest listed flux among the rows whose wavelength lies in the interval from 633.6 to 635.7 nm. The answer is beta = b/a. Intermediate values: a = 18.01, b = 20.17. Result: 1.12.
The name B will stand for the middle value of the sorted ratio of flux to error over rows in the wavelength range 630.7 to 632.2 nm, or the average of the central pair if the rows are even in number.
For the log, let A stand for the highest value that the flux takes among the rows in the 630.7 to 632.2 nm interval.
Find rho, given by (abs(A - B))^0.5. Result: 2.99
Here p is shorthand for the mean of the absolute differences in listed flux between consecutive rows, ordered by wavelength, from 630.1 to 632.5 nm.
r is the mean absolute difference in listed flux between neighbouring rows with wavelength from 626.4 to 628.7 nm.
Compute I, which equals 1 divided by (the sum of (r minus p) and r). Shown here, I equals 1.0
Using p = 2.0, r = 1.5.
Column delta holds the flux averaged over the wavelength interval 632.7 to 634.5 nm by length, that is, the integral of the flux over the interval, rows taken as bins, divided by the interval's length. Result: 17.6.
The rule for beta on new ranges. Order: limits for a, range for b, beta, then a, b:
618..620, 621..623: 0.94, 20.17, 18.93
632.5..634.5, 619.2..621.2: 1.13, 18.3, 20.61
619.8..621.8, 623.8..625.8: 1.03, 20.61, 21.18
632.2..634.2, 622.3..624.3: 1.03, 18.3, 18.93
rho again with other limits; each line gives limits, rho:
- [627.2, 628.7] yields 2.63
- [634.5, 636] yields 2.39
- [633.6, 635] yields 2.27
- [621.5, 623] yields 2.68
